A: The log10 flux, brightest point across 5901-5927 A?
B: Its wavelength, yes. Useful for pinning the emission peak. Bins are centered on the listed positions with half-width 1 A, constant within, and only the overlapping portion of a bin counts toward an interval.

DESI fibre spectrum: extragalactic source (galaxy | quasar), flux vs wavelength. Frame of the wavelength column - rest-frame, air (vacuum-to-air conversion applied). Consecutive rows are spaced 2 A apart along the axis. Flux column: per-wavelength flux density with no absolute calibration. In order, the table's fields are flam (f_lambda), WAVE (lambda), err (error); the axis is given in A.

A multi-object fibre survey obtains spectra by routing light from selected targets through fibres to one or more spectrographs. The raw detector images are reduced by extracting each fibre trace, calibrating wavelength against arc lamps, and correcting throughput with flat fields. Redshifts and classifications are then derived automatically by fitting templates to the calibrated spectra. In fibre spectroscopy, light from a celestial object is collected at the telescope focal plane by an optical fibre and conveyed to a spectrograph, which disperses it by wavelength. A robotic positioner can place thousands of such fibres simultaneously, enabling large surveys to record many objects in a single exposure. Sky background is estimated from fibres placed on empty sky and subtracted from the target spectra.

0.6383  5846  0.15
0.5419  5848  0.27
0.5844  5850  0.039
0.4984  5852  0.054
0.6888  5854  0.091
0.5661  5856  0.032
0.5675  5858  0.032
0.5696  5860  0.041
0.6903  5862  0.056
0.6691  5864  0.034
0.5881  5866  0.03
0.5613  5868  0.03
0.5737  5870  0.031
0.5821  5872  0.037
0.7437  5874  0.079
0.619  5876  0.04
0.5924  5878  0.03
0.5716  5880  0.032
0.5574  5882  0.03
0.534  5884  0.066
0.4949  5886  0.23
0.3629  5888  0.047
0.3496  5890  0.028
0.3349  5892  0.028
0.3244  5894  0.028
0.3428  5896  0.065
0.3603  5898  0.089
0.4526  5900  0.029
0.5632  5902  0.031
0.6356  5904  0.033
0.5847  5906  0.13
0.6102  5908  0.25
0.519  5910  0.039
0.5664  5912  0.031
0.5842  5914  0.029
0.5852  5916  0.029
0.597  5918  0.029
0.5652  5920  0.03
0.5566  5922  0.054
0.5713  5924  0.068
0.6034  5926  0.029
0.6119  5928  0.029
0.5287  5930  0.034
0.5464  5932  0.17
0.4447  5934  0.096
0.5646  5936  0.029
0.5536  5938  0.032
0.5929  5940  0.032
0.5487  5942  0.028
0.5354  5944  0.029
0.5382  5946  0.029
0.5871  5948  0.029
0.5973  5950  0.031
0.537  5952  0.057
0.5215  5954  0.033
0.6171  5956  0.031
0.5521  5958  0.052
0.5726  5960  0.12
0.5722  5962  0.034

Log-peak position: 5904 A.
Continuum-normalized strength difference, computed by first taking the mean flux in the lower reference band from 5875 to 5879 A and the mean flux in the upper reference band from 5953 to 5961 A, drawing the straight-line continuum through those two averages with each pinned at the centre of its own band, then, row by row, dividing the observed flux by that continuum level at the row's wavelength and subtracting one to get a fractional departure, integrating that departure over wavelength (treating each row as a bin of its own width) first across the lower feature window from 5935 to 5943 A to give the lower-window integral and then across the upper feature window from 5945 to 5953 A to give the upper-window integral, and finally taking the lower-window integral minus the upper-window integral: -0.1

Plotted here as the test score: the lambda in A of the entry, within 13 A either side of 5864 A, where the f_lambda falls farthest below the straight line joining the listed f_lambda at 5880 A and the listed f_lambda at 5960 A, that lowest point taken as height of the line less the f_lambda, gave 5852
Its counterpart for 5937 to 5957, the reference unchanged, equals 5954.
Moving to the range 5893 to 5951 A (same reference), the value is 5894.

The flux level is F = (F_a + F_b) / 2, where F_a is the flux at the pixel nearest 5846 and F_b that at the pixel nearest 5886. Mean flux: 0.57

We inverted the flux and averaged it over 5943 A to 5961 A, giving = 1.78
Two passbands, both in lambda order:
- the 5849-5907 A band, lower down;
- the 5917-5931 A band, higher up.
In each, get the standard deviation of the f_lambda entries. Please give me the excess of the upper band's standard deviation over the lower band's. -0.09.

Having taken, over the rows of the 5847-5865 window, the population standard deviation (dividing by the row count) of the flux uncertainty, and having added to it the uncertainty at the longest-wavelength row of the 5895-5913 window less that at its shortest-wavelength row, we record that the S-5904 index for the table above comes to 0.038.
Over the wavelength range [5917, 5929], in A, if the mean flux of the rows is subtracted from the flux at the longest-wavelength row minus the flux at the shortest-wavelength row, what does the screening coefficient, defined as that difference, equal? -0.569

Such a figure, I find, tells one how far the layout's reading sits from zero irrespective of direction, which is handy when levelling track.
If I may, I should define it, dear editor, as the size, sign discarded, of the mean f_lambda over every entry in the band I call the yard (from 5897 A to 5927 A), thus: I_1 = 0.56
